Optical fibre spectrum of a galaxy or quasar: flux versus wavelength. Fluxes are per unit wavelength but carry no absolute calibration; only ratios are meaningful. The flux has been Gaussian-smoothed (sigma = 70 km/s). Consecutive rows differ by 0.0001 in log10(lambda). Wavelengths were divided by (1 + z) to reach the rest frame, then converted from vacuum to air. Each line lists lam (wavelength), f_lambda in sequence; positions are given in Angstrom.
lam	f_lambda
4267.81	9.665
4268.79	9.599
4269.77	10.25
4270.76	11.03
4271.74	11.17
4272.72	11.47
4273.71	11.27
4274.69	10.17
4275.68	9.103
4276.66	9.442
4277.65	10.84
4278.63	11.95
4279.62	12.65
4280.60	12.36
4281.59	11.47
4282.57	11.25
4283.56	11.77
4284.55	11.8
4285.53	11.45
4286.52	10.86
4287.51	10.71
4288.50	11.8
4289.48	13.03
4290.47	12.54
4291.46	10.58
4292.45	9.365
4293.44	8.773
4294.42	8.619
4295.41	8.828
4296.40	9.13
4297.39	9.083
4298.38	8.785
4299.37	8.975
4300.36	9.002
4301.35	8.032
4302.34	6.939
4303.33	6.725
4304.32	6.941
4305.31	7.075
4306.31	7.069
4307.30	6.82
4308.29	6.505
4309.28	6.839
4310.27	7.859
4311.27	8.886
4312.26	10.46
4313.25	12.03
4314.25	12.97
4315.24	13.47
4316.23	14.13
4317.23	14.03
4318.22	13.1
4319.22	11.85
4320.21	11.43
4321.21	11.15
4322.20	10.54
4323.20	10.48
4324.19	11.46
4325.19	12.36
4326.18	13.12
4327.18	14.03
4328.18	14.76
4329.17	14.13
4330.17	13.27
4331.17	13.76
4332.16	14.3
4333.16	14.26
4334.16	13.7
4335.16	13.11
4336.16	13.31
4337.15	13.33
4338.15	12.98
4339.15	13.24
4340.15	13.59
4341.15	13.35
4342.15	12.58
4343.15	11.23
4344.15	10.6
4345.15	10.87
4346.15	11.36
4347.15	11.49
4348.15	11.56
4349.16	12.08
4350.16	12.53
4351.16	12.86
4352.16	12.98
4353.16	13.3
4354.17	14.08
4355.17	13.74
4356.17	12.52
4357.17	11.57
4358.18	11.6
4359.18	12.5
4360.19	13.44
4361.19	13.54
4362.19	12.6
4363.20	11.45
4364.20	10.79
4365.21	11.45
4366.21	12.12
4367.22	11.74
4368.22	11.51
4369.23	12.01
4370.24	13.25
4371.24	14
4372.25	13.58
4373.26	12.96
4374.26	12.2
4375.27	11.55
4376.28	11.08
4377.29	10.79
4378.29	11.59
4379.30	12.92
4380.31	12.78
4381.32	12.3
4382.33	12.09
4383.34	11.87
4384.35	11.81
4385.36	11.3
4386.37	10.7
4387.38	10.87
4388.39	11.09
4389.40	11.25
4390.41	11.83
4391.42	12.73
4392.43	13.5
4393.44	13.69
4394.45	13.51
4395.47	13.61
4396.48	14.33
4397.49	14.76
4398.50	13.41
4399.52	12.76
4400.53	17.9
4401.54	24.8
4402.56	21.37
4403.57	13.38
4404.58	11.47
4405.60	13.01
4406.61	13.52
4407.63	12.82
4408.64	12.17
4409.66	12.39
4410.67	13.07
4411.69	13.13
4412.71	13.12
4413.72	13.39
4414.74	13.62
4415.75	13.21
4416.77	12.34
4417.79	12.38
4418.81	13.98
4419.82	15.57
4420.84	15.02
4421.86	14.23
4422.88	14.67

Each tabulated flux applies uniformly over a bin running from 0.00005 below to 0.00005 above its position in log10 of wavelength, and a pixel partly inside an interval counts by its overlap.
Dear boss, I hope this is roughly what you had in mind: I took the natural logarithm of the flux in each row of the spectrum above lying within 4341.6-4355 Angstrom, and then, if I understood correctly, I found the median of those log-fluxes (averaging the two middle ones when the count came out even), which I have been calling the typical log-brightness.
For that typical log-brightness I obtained 2.49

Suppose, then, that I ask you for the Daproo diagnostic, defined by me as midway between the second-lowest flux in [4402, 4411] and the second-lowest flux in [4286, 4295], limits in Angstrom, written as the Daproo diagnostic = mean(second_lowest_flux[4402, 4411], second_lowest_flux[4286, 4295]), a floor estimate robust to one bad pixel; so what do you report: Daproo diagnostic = 10.5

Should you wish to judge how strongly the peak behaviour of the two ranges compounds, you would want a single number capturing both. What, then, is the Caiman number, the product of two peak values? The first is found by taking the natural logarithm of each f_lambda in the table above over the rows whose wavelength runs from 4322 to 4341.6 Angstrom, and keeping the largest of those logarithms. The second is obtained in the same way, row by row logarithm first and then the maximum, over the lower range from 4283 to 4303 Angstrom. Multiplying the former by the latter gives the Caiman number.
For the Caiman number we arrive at 6.9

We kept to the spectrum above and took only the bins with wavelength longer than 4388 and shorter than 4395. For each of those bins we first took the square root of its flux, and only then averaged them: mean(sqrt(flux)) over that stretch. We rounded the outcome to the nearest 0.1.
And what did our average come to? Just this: 3.5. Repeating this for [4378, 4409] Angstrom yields 3.6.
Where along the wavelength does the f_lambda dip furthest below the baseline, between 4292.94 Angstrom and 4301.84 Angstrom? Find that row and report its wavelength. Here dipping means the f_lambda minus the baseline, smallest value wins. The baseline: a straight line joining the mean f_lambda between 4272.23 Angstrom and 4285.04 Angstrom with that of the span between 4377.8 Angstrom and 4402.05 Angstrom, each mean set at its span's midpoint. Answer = 4301.35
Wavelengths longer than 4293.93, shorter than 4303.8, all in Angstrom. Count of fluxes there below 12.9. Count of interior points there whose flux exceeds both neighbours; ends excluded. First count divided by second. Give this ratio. 5.0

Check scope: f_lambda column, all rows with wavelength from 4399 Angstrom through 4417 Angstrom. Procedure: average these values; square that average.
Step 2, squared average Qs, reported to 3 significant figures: 205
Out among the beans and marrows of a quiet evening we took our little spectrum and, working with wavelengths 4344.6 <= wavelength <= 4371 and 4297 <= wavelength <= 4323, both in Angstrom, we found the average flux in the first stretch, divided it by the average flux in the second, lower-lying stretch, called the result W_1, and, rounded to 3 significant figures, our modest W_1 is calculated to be 1.27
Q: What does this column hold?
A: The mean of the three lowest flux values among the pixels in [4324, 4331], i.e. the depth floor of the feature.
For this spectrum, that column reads 12.3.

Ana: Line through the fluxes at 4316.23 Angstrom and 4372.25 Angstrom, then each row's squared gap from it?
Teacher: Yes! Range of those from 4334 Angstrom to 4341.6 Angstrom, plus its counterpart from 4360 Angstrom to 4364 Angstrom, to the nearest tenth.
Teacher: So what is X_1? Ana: 5.7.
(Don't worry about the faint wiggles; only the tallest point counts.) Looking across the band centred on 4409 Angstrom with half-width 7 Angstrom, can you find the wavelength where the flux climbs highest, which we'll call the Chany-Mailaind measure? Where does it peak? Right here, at 4402.56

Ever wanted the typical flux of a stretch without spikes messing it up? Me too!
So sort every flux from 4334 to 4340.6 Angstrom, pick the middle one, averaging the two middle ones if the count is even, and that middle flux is 13.3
